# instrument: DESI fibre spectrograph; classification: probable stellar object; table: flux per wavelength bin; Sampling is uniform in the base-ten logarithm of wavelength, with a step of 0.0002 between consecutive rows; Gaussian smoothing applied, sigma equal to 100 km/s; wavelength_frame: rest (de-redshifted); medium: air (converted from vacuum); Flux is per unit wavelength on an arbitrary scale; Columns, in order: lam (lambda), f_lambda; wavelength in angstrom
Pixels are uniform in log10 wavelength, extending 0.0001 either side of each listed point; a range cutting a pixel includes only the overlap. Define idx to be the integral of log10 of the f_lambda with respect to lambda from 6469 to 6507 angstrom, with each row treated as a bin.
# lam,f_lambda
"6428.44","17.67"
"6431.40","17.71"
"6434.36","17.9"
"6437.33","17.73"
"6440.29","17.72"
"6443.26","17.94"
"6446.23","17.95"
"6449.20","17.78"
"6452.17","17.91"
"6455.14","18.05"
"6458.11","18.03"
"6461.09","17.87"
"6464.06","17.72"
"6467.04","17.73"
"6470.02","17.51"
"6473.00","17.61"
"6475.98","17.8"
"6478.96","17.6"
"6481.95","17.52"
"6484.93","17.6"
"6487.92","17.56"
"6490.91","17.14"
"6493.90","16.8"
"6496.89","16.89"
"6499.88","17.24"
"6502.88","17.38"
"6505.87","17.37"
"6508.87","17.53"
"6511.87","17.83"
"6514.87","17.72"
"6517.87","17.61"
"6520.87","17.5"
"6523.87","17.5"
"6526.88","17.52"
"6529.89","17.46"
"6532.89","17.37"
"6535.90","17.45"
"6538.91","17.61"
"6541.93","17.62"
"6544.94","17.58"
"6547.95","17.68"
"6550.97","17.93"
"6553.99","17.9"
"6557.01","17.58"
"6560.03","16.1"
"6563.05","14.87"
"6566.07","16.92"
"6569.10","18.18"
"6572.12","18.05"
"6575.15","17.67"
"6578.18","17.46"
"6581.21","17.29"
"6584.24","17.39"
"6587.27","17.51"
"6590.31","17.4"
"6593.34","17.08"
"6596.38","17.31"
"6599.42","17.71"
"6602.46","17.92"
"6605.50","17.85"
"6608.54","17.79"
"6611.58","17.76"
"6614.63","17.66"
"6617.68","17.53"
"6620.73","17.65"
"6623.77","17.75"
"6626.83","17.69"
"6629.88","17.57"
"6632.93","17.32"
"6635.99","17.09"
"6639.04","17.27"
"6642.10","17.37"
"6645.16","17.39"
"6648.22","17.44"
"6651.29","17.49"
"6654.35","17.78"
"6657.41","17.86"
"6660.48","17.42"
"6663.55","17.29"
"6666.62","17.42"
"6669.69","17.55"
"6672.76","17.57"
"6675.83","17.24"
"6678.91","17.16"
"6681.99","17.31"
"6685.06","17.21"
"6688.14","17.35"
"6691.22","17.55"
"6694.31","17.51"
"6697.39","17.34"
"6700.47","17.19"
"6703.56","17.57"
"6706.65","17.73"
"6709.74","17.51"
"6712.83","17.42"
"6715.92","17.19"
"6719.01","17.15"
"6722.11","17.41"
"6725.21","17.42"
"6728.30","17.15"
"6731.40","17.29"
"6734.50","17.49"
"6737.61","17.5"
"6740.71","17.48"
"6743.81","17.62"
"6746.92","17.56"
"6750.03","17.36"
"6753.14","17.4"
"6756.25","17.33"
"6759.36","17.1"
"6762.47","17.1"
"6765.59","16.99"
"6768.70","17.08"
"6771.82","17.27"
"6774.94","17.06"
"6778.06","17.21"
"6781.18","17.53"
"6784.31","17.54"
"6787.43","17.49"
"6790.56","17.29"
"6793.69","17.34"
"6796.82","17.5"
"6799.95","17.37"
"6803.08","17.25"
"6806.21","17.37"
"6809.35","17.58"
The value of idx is 47.1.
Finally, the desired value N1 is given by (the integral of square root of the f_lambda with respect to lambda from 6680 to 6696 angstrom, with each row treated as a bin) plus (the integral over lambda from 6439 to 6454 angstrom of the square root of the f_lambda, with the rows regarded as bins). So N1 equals 130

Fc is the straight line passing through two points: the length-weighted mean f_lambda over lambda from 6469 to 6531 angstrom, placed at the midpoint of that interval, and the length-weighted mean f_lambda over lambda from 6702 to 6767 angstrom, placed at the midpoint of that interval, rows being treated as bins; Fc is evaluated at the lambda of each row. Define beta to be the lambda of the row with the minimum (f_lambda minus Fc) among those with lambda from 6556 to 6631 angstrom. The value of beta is 6563.05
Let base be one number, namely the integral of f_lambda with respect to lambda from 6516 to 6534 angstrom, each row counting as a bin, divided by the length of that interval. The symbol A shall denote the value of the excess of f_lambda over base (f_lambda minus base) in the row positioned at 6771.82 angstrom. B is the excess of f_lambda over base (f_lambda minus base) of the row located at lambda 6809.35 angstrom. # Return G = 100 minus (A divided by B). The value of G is 103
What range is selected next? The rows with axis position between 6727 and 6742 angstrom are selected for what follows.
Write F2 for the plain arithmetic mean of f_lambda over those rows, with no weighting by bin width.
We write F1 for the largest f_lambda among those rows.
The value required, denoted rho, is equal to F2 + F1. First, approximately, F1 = 17.5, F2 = 17.4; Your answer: 34.9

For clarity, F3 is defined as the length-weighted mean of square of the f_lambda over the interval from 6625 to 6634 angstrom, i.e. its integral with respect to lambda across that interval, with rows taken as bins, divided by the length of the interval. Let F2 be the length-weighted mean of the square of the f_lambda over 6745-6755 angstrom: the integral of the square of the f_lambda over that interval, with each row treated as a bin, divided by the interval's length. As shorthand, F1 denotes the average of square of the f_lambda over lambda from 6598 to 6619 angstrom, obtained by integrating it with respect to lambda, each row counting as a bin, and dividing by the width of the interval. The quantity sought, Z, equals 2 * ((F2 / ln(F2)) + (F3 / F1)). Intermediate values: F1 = 315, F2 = 304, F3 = 308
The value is 108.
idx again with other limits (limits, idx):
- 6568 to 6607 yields 48.6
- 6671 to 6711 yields 49.6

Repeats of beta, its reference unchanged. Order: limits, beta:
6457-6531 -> 6493.90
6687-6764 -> 6759.36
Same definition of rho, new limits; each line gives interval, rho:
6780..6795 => 35.0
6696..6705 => 34.9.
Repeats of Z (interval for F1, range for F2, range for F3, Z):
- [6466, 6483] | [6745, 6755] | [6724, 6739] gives 108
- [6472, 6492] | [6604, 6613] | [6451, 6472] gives 112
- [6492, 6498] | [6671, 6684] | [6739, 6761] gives 107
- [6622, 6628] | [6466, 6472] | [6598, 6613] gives 110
